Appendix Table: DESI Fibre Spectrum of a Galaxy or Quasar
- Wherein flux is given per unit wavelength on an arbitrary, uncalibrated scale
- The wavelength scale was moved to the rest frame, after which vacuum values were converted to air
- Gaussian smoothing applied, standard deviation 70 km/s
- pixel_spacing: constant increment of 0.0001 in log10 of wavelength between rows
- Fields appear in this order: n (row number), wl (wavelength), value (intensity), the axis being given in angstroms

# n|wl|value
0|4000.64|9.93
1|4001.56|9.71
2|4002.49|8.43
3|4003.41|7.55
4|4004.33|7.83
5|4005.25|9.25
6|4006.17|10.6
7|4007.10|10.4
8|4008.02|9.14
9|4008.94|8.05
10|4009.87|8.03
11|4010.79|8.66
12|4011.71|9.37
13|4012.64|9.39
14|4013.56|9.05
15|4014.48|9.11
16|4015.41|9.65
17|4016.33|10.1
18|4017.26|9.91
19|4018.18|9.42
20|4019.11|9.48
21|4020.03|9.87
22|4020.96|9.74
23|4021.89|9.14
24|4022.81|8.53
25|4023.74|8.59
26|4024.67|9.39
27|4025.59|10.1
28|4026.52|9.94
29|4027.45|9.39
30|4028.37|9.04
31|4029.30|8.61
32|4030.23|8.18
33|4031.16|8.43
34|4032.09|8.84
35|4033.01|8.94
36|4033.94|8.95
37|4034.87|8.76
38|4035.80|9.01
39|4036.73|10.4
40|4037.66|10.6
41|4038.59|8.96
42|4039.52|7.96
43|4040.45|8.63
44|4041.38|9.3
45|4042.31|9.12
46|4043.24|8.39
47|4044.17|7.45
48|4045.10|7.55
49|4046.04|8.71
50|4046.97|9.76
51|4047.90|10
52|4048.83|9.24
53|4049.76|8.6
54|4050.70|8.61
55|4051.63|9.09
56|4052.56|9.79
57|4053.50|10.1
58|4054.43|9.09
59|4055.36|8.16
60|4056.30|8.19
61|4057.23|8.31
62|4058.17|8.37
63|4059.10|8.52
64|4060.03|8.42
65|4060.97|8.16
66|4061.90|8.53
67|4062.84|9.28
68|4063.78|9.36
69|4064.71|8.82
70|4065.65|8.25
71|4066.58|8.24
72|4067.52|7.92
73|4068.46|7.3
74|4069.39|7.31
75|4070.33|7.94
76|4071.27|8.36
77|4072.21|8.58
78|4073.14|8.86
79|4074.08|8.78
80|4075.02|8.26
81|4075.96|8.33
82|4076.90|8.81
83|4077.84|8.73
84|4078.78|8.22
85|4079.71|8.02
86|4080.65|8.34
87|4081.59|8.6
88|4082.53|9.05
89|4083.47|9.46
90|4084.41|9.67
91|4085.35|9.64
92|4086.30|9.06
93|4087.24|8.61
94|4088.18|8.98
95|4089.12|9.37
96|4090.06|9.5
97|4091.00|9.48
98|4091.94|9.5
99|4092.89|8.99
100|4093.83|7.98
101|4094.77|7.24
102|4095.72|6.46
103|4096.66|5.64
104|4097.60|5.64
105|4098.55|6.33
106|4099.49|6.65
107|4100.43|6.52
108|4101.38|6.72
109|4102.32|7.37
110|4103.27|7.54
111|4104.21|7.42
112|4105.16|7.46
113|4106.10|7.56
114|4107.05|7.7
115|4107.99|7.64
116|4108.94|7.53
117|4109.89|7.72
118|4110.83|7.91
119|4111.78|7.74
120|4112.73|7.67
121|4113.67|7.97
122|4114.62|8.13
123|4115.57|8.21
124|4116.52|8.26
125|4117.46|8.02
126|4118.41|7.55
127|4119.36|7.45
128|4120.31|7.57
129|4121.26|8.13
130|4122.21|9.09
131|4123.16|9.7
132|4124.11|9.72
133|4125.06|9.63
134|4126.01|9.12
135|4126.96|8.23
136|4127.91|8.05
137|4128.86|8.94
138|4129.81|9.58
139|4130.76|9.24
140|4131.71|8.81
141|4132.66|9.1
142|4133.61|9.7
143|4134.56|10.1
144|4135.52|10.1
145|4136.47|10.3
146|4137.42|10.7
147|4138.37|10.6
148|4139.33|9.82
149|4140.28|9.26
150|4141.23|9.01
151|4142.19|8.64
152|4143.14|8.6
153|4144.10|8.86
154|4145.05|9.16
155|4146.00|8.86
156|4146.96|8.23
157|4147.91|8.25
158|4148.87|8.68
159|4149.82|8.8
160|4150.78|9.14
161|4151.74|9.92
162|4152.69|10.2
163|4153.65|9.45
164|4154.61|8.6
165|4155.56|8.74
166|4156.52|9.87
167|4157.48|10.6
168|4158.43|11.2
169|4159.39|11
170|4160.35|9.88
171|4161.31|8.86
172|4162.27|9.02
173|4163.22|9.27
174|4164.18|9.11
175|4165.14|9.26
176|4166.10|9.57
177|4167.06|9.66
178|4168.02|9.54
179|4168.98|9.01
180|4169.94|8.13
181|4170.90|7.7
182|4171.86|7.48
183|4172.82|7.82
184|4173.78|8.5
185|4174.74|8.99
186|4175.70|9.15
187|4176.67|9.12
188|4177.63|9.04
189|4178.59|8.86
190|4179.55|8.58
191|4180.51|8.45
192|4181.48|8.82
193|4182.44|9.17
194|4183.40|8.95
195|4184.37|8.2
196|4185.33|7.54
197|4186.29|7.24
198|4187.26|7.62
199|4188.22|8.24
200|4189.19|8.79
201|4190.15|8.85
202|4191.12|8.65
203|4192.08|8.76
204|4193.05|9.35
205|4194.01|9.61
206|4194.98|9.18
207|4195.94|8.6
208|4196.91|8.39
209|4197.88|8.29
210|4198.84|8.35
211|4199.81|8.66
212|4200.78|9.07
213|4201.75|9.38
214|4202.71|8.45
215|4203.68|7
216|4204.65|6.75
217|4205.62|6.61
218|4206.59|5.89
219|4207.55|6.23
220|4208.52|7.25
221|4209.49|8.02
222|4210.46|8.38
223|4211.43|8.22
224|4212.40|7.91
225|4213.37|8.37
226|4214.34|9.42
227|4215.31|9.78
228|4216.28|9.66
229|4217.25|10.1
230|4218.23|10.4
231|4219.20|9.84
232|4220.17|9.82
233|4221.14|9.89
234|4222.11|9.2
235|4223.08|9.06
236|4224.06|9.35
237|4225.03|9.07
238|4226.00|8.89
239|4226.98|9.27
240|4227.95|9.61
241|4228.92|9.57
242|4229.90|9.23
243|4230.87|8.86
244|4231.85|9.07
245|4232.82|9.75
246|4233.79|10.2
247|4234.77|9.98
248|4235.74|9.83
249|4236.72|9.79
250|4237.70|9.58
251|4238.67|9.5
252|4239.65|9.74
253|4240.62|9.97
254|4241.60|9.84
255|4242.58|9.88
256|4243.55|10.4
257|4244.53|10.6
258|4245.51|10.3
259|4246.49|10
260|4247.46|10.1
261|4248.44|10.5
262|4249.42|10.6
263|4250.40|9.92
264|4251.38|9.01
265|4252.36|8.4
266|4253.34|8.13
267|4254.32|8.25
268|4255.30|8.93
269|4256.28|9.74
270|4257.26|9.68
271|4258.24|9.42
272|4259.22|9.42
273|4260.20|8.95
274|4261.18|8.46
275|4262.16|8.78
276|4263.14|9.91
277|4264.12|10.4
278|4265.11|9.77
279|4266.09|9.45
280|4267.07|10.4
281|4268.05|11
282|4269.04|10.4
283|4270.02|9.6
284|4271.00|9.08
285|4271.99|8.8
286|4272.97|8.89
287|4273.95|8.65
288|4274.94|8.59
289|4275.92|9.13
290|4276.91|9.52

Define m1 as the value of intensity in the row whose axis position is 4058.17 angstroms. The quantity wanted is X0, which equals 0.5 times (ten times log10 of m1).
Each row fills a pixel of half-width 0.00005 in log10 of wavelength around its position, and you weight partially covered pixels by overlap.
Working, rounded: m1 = 8.37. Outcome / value 4.61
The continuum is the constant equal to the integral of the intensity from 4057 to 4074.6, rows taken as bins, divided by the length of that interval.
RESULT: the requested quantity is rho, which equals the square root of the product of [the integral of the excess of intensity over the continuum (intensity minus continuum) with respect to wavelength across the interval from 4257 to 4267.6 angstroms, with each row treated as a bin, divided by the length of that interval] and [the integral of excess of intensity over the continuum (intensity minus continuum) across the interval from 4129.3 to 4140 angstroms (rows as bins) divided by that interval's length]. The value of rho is 1.3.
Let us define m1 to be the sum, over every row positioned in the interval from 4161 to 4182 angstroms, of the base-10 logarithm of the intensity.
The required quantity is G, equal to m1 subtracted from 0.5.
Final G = -20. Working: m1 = 21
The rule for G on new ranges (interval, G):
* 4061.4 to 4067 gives -5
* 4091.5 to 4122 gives -27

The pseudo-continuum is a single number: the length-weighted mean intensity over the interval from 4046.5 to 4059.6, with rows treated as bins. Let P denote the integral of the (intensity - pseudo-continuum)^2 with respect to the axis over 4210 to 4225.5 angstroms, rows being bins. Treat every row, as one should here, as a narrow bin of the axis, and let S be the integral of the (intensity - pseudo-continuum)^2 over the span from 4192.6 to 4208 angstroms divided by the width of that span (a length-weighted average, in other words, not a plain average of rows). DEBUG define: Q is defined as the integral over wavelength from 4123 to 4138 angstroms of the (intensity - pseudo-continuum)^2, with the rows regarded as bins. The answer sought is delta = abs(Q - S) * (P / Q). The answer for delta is 7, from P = 9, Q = 11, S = 2.1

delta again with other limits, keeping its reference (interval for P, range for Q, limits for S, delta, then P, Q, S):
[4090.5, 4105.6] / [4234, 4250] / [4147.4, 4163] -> 60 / 63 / 19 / 1.0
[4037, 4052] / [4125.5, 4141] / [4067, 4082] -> 10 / 10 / 12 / 0.7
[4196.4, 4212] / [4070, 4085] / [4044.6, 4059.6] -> 34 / 38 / 5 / 0.5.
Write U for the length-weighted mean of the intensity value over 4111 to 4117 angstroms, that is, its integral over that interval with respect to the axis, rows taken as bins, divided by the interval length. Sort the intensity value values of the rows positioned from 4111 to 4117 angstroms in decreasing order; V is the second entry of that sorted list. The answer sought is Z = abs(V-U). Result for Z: 0.22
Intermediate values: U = 8.0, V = 8.21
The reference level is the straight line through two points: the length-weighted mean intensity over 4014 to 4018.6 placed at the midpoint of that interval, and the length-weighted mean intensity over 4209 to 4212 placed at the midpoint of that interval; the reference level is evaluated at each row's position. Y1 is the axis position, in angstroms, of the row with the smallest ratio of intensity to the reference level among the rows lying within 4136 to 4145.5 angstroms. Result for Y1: 4143.14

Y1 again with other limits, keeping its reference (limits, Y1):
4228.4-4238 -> 4230.87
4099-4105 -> 4100.43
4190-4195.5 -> 4191.12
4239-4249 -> 4239.65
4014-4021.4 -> 4014.48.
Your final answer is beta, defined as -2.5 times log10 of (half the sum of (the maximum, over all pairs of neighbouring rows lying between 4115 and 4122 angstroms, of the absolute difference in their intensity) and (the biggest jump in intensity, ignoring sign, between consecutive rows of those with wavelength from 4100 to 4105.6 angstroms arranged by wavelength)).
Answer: 0.5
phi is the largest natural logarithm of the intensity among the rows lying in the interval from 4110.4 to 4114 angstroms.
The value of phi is 2.08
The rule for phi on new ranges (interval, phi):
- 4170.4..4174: 2.14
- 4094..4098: 1.98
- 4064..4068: 2.18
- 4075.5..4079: 2.18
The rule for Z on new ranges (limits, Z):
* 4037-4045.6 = 0.60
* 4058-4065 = 0.58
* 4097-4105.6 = 0.63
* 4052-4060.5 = 1.01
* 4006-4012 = 1.30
